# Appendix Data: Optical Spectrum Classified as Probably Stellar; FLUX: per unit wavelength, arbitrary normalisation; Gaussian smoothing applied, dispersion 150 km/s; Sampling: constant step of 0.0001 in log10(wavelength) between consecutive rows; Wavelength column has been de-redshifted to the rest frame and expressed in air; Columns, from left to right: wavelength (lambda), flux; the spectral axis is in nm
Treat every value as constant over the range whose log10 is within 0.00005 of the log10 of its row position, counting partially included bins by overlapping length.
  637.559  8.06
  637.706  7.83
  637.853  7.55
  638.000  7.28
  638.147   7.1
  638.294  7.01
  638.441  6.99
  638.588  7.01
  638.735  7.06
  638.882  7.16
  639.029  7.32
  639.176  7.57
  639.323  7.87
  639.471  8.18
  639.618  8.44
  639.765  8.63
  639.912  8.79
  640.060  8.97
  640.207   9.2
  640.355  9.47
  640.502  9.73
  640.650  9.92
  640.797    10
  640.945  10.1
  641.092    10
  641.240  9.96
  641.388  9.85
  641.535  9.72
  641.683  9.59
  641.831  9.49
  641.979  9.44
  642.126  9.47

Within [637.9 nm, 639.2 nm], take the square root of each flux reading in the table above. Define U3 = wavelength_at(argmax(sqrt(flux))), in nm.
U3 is 639.176 nm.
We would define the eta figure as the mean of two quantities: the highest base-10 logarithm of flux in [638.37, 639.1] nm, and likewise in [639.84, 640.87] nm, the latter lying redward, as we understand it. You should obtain 0.932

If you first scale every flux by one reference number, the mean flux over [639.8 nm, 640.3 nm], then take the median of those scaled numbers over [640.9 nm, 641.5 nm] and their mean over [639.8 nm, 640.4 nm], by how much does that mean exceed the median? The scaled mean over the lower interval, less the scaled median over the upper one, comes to -0.10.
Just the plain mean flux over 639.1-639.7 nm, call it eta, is 8.0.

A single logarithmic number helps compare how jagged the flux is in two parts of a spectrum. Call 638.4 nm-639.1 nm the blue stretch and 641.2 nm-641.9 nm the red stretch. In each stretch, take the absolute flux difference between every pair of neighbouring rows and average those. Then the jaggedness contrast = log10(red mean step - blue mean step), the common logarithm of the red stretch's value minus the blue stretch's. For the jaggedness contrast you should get -1.46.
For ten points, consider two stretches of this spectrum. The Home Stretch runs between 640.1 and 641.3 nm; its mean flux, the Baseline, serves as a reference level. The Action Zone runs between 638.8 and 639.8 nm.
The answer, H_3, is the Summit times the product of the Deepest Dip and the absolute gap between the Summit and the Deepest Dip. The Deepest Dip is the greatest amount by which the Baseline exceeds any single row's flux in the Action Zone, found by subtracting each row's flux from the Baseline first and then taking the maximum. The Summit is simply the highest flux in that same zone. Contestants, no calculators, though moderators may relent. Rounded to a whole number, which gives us 136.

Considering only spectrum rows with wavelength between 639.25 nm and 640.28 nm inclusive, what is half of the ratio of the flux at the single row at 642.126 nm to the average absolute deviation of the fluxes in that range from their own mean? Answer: 13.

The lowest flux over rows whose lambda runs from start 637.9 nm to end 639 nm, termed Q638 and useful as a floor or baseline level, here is 6.99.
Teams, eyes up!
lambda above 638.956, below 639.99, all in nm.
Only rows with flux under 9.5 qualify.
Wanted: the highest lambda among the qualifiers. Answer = 639.912 nm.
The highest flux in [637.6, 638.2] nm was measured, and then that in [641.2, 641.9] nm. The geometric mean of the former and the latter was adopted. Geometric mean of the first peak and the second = 8.8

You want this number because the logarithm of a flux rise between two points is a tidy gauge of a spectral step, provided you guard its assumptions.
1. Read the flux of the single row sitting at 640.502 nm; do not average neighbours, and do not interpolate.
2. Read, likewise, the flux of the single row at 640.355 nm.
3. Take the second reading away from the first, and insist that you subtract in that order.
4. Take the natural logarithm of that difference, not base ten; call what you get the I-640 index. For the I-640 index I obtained -1.3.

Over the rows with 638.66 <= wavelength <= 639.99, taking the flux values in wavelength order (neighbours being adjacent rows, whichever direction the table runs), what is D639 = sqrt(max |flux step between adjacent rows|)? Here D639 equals 0.56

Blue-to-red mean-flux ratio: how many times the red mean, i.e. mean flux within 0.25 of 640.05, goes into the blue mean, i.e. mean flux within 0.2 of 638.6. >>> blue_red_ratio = 0.78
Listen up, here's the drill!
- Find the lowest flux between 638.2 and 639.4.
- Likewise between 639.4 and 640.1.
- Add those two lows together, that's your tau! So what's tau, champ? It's 15.2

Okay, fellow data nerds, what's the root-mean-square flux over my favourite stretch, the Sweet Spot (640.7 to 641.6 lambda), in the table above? 9.9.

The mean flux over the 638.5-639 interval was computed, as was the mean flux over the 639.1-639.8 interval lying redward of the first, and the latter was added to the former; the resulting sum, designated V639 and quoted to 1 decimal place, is 15.2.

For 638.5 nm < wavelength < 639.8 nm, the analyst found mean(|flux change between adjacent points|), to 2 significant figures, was 0.20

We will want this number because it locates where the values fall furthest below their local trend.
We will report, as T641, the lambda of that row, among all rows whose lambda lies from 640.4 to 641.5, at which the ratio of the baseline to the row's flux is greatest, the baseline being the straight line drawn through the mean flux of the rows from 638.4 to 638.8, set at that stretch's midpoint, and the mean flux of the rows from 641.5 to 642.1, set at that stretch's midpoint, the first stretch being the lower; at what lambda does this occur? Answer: 641.388 nm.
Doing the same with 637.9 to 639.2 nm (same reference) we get 638.882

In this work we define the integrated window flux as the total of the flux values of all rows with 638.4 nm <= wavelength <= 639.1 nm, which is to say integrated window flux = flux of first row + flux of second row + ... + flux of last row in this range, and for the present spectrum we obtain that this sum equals 36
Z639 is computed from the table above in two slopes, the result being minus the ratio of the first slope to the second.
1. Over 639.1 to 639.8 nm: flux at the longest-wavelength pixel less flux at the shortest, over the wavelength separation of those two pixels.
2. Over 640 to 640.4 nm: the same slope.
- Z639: -1.1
